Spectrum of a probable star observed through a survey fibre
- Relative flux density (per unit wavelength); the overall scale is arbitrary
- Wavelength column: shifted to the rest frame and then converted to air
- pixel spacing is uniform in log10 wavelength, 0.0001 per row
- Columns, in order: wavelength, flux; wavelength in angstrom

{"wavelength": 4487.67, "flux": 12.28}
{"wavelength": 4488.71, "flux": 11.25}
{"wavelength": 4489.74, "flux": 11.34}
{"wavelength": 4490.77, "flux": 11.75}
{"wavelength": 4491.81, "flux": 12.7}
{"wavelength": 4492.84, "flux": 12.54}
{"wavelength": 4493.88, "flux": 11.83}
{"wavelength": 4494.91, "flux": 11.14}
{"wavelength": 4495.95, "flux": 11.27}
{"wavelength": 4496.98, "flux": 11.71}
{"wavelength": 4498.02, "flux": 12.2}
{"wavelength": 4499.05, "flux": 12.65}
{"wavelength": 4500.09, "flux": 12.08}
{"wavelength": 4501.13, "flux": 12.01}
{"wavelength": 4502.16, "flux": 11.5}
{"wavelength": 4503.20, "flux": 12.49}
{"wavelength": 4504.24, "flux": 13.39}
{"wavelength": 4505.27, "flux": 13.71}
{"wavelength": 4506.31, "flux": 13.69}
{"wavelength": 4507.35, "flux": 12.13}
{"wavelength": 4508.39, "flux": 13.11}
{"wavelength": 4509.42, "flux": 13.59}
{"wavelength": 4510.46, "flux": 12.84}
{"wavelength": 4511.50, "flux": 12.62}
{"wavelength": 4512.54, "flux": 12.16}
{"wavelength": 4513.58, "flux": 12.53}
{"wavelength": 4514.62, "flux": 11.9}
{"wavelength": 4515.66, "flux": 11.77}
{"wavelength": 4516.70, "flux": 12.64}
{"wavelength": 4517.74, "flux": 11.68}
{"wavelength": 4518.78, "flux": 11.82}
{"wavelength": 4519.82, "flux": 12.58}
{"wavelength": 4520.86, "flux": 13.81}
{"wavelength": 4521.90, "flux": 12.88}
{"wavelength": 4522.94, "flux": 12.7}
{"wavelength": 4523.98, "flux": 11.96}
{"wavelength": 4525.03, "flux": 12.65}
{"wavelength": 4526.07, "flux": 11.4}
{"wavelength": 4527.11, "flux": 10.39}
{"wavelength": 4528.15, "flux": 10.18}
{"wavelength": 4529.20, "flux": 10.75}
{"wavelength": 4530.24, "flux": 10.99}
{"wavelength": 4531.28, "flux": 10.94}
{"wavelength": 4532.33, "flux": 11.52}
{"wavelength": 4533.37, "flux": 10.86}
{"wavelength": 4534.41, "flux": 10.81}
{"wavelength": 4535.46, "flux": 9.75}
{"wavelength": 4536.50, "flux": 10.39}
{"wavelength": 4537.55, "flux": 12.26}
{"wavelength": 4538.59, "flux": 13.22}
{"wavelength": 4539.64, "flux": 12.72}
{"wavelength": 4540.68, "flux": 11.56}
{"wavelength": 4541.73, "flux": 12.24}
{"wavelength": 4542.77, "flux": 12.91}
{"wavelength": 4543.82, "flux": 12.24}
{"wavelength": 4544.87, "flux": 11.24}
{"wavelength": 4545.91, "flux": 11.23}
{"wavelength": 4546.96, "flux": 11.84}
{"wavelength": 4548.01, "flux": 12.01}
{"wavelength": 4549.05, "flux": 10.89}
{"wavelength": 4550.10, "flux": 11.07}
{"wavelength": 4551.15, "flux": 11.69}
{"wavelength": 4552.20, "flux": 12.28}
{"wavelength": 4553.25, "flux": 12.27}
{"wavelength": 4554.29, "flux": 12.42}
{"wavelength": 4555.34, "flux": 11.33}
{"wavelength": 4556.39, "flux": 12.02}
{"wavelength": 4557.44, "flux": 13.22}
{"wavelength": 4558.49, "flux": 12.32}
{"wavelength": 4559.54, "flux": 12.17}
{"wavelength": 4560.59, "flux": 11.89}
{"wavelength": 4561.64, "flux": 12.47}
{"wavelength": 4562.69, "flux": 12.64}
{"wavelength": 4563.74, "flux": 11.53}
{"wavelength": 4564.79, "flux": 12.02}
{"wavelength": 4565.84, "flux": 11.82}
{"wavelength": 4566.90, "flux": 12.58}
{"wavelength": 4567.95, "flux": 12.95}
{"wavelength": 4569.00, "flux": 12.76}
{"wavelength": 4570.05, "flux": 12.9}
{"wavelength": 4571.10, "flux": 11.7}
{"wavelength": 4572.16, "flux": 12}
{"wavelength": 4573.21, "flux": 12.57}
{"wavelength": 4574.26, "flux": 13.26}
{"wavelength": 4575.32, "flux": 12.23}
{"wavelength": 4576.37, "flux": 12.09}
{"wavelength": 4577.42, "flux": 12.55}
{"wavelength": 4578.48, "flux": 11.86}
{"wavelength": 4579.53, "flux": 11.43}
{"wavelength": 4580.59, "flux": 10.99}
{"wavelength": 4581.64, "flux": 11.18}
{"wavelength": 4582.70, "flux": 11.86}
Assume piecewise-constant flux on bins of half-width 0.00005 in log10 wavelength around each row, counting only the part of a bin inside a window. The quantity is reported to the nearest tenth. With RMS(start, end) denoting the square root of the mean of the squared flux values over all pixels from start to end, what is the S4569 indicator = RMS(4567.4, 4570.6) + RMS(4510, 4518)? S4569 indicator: 25.1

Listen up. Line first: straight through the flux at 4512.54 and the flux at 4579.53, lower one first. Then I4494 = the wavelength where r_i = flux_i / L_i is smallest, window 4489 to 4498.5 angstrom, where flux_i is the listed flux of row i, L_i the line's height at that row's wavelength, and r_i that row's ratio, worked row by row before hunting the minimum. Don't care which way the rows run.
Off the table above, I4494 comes 4494.91 angstrom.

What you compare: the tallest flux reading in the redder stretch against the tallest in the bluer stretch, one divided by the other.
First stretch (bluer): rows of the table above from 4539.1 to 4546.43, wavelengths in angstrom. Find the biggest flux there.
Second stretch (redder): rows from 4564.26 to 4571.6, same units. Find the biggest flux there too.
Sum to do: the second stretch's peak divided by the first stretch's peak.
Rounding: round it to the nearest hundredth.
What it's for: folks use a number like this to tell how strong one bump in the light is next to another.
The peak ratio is 1.00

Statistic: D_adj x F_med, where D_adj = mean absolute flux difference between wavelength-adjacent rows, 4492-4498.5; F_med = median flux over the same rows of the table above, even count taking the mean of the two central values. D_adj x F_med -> 5.79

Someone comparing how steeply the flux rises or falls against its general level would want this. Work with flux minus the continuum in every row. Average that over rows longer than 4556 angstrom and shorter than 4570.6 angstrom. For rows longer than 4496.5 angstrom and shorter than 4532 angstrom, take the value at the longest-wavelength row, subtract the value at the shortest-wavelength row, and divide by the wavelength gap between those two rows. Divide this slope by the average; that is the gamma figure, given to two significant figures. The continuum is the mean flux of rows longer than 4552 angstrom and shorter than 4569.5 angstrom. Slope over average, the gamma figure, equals -0.22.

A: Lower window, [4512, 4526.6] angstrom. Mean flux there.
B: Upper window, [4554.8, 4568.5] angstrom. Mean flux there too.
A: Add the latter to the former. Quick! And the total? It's 24.5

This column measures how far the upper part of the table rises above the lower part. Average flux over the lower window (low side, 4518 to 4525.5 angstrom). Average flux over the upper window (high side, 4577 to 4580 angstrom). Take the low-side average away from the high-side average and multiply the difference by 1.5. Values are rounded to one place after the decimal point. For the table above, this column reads -1.0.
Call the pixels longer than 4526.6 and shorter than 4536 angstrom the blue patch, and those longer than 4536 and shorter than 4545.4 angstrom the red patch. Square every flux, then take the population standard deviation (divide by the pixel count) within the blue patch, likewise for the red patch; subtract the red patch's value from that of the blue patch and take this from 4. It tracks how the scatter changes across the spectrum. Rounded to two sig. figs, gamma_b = 14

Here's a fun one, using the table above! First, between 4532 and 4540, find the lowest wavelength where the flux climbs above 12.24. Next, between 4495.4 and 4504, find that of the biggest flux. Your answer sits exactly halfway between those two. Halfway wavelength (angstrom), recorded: 4518.3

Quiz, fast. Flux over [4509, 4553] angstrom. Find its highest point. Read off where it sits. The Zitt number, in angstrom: 4520.86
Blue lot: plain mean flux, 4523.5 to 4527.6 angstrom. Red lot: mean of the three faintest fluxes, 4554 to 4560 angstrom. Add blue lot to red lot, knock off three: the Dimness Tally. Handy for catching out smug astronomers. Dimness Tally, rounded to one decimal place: 20.4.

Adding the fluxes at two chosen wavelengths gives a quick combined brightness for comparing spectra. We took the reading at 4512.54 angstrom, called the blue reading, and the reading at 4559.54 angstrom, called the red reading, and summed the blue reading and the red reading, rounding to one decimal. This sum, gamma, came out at 24.3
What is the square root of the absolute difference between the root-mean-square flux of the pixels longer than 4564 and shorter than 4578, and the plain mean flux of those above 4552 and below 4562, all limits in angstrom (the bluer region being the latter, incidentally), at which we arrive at 0.43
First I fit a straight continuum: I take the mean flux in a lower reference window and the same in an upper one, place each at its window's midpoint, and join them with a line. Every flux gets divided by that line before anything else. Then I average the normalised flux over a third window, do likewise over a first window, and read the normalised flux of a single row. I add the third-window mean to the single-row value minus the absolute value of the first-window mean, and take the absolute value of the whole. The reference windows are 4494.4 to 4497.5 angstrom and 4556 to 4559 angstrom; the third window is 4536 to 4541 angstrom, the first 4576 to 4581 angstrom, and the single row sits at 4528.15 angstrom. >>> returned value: 0.93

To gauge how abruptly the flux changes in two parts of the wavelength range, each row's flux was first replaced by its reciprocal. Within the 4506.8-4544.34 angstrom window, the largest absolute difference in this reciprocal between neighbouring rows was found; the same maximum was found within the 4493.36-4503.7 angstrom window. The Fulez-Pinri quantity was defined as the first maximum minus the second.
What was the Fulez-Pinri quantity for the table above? 0.0078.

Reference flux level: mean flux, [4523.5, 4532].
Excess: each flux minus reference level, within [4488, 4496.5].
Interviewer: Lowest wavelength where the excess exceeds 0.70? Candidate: 4491.81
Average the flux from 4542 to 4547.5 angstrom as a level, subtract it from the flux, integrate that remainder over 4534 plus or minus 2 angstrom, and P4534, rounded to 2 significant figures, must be -4.8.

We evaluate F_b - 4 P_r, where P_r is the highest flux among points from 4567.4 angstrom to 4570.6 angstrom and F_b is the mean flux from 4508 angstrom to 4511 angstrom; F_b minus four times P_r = -38.6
